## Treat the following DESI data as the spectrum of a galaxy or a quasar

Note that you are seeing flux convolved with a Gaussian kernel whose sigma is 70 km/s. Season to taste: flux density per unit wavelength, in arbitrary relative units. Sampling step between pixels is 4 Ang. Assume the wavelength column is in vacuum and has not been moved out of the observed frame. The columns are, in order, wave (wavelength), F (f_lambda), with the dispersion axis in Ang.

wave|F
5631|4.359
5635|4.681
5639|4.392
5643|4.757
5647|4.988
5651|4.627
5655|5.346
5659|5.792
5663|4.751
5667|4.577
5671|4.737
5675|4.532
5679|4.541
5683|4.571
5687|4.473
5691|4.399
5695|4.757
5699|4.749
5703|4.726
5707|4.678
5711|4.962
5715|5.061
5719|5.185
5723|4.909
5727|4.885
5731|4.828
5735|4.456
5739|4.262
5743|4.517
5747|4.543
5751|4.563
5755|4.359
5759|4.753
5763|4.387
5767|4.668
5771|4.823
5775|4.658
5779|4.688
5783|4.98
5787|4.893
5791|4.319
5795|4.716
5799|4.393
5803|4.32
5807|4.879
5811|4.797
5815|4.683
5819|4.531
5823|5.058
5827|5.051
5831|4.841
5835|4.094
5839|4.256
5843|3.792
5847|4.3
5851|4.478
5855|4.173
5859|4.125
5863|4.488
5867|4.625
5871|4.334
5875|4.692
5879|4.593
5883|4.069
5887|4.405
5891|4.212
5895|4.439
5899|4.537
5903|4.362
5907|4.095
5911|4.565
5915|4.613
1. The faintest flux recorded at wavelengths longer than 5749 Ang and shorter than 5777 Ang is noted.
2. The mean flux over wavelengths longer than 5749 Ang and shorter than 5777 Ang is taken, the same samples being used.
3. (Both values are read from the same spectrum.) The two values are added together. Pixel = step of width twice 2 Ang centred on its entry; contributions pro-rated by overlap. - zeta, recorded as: 8.96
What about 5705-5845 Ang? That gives 8.44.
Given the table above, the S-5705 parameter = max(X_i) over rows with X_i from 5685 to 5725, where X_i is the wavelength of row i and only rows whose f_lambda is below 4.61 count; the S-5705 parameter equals 5691 Ang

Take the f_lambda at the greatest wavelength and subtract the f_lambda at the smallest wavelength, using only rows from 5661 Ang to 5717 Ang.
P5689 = 0.3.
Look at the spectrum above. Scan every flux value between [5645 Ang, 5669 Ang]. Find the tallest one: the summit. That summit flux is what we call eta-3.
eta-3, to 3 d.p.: 5.792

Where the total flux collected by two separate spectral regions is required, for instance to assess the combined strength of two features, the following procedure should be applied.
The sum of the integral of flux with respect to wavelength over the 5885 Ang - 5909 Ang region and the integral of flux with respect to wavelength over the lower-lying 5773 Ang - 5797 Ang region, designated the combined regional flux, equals 217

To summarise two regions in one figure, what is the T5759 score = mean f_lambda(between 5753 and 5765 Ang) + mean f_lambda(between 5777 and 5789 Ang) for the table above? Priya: 9.35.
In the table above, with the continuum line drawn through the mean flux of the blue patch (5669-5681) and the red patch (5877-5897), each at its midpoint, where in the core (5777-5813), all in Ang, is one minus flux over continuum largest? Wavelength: 5791 Ang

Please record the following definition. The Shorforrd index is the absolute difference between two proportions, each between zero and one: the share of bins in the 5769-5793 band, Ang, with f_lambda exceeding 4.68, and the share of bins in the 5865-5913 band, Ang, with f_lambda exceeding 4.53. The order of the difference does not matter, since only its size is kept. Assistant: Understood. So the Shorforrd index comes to 0.25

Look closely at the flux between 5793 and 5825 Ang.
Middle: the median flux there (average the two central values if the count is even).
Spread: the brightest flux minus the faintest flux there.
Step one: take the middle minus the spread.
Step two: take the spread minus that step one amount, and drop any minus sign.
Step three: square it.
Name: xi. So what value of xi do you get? 10.4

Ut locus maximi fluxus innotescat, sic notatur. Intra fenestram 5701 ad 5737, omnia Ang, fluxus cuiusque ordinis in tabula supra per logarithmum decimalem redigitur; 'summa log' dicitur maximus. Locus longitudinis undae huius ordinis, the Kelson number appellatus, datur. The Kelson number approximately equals 5719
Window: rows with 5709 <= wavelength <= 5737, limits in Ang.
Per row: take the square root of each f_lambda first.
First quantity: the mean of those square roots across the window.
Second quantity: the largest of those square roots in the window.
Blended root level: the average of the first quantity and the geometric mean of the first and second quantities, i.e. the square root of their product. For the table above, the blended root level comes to 2.23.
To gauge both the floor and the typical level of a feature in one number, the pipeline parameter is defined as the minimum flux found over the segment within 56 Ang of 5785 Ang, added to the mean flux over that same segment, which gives 8.7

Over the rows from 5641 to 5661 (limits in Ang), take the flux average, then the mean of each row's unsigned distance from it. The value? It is 0.37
